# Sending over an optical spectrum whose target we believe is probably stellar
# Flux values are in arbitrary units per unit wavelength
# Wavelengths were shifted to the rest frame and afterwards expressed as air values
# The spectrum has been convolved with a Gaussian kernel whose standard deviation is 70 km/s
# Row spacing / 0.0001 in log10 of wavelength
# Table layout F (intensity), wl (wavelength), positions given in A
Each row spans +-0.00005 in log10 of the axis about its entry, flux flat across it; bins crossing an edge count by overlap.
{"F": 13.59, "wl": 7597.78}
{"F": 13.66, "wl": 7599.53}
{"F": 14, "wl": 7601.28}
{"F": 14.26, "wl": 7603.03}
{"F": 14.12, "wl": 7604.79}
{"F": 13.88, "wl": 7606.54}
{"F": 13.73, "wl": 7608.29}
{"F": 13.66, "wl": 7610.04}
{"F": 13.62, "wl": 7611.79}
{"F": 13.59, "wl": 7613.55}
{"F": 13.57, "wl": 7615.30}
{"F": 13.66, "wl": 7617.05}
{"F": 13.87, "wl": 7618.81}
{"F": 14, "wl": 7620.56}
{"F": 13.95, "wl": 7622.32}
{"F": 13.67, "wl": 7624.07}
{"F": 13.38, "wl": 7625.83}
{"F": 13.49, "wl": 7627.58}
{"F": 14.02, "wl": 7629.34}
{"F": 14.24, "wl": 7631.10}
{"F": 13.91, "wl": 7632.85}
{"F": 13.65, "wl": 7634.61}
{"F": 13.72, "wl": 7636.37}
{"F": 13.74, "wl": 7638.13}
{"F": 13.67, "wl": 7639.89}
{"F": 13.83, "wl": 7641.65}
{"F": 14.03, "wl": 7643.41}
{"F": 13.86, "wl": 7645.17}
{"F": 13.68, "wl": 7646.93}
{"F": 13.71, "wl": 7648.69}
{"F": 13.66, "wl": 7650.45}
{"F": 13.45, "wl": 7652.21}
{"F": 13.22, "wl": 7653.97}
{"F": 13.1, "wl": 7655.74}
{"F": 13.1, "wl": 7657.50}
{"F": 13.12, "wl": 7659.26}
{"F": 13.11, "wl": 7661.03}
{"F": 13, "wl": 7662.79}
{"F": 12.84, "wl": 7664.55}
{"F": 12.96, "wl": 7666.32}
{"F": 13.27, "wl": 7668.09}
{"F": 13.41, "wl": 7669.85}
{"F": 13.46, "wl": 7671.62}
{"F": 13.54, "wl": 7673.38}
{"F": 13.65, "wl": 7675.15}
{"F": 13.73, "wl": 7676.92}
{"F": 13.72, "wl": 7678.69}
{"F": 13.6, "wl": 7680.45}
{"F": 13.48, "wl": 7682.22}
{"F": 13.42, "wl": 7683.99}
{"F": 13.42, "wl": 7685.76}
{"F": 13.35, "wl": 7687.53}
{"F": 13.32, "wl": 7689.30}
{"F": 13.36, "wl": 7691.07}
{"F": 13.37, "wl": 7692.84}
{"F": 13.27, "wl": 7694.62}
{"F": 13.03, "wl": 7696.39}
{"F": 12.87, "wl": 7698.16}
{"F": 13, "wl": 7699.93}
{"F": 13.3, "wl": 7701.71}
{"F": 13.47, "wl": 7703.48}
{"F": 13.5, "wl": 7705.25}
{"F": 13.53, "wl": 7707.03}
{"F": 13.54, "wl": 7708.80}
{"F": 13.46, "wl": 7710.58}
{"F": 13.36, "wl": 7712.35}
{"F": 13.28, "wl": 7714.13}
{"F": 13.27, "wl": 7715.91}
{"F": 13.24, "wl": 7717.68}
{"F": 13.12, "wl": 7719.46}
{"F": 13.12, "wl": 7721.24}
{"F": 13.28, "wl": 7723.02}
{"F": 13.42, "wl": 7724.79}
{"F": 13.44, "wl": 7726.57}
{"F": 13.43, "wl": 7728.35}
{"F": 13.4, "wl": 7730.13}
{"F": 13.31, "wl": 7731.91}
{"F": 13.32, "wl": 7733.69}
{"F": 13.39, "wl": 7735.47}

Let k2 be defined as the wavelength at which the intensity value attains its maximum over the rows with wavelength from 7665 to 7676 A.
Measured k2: 7675.15 A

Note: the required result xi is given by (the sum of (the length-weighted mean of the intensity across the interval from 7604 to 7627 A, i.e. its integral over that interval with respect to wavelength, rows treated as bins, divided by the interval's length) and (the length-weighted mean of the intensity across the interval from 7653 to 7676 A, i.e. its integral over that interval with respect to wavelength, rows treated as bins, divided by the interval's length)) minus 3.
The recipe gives 24.0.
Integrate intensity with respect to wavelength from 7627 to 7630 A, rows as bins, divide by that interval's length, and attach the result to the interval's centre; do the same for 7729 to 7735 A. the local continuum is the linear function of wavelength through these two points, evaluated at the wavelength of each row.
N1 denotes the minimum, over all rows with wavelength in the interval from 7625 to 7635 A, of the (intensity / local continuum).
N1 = 0.973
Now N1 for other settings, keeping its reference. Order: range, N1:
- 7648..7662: 0.960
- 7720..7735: 0.980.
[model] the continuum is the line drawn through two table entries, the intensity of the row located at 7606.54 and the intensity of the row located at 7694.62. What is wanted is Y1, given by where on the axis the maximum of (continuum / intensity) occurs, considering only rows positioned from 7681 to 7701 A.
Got 7698.16 A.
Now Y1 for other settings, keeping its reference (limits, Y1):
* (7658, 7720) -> 7664.55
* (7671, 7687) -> 7671.62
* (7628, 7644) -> 7634.61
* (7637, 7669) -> 7664.55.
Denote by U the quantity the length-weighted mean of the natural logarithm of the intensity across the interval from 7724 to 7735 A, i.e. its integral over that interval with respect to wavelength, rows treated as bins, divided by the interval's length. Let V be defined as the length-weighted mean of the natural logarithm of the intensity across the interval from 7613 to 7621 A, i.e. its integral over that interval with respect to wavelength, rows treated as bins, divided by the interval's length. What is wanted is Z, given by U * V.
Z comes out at 6.80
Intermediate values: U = 2.59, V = 2.62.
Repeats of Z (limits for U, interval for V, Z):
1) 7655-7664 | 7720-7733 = 6.67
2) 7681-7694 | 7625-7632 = 6.81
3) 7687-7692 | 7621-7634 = 6.81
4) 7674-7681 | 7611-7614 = 6.81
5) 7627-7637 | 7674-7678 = 6.86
